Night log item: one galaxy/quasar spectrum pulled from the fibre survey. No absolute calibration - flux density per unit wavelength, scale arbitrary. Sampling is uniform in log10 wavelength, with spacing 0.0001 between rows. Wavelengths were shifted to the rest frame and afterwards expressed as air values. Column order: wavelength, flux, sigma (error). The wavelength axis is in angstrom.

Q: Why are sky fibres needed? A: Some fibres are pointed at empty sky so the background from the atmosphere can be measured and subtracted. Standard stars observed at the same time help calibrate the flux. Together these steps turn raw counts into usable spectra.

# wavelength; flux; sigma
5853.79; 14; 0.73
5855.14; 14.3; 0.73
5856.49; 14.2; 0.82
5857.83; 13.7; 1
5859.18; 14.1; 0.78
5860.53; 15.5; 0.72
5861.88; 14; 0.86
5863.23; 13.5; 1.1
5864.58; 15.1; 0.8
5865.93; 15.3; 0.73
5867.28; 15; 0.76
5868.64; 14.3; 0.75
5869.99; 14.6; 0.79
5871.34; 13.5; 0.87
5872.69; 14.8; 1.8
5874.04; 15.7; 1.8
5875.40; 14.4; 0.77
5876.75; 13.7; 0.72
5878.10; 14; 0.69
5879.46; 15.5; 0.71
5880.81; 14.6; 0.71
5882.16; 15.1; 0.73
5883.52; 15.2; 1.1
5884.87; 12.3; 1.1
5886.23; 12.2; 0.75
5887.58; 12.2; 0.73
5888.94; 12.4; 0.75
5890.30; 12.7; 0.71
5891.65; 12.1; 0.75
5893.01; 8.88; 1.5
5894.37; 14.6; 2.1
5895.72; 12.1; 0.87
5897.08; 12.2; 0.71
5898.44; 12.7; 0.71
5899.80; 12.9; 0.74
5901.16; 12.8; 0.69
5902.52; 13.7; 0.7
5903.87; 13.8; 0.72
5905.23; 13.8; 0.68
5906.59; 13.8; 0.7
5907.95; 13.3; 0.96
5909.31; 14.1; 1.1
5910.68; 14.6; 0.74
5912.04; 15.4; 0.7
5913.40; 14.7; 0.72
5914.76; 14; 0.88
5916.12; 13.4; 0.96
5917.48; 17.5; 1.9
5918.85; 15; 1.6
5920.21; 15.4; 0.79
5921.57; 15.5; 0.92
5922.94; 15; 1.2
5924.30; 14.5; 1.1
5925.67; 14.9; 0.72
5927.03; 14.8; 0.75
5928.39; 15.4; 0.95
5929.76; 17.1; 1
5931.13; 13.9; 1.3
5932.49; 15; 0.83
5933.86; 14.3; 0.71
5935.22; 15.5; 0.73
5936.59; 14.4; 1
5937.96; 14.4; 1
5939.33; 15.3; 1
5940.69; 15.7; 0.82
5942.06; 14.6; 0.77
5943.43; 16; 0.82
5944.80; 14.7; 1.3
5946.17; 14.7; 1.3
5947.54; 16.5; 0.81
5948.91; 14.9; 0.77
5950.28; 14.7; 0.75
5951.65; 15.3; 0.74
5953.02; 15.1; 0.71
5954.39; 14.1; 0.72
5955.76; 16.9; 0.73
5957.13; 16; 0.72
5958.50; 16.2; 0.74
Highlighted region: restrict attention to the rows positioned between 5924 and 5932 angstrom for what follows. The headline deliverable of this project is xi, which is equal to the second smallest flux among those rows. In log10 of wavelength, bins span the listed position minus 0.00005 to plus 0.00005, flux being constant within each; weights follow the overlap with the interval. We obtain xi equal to 14.5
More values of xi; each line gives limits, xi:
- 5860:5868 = 14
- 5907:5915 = 14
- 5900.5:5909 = 13.3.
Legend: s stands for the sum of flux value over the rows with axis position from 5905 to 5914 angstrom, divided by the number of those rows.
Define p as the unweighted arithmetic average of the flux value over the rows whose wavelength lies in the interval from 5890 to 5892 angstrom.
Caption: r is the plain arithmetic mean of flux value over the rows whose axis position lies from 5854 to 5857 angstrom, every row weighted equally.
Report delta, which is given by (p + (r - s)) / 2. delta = 6.2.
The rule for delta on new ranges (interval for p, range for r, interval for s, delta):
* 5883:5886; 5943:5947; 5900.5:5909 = 7.7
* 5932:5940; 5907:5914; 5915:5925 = 7.0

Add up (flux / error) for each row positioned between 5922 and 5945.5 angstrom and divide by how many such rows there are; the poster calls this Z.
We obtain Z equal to 16.6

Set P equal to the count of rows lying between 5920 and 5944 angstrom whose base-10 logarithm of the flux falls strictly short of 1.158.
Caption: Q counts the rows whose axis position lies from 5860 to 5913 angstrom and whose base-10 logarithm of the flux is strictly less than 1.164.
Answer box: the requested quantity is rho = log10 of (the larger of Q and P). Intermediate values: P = 2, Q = 25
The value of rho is 1.4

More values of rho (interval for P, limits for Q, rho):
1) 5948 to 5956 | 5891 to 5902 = 0.8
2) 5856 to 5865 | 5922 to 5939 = 0.7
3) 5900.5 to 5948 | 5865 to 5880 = 1.0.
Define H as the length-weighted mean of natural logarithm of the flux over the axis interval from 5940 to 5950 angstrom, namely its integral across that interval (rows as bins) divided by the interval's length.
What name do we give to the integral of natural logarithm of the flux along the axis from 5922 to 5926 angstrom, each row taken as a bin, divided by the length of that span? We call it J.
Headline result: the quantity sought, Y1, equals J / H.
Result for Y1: 0.99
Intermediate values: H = 2.73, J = 2.69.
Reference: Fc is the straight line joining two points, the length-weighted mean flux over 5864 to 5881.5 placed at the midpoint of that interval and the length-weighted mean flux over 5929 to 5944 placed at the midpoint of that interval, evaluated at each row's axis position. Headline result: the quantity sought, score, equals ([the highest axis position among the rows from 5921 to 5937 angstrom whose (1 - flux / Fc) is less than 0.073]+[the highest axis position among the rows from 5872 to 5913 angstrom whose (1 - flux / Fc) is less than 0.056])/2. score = 5924.3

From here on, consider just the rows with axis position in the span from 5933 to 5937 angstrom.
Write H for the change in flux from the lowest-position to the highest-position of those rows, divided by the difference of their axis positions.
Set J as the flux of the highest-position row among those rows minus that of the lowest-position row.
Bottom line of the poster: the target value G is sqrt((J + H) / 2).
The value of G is 0.3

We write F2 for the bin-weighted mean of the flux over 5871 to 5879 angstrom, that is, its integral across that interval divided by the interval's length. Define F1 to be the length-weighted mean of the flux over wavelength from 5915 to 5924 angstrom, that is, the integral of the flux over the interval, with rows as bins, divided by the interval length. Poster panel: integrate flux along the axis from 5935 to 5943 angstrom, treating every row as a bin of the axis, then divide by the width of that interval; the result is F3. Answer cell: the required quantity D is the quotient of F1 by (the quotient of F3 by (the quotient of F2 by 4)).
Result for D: 3.7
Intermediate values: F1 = 15.20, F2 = 14.4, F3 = 15.0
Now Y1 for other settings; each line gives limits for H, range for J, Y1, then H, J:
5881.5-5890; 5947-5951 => 1.06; 2.57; 2.73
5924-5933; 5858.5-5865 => 0.98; 2.71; 2.67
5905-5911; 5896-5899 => 0.96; 2.63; 2.51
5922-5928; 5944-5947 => 1.00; 2.70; 2.69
